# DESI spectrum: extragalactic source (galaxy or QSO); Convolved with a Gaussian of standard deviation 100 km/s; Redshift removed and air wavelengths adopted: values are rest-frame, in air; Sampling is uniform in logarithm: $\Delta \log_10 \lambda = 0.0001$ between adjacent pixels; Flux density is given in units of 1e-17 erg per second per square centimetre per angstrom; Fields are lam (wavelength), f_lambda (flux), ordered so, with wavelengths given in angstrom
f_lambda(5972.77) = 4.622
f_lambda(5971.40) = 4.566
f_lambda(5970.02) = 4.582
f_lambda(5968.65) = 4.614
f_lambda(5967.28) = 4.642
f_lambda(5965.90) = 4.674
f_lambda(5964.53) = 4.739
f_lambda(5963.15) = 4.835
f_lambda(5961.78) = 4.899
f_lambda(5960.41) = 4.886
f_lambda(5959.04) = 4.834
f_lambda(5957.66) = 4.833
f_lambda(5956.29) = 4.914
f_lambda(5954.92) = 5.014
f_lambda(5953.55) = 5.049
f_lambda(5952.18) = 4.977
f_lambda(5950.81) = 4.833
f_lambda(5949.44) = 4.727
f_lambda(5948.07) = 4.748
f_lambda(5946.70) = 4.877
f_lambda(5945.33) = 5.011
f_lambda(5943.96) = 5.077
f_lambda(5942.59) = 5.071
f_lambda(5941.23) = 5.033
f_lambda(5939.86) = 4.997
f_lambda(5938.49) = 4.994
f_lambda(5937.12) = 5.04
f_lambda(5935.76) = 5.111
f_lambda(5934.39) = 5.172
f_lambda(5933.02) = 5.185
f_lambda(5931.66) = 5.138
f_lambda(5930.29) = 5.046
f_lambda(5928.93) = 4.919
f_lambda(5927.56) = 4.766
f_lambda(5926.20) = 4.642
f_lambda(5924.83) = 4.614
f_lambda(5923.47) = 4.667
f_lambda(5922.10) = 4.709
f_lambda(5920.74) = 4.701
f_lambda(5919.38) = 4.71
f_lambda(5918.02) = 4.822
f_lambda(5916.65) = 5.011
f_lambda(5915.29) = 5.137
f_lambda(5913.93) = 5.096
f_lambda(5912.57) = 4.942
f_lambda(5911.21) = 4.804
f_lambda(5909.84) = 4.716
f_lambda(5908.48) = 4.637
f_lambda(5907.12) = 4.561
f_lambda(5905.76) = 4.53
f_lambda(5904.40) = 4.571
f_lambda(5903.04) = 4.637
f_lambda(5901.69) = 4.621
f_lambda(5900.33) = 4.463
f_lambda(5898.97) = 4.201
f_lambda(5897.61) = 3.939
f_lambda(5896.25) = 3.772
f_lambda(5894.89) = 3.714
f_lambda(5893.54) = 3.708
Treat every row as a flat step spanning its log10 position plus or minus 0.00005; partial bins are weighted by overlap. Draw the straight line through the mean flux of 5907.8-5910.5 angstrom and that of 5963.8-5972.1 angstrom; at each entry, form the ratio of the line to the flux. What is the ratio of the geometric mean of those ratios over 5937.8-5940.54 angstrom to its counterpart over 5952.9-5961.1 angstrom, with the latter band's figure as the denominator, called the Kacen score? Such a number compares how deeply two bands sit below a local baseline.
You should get 0.99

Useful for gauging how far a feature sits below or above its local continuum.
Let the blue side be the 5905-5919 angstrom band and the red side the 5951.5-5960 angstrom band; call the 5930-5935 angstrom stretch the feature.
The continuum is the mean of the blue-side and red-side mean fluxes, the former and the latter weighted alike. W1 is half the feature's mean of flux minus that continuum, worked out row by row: 0.13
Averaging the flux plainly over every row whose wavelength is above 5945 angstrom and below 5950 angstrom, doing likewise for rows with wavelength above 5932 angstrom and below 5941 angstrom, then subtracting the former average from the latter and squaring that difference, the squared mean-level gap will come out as 0.06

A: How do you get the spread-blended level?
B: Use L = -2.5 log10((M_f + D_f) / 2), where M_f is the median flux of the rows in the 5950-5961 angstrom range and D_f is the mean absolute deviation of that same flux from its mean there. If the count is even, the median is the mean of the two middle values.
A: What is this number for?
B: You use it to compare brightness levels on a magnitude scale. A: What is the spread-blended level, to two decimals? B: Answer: -0.99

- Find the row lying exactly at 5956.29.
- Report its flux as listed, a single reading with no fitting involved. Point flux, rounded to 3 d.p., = 4.914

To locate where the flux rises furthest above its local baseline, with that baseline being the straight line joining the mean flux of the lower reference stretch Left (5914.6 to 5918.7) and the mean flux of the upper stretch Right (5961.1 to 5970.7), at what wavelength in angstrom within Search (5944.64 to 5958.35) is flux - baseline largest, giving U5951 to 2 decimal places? 5953.55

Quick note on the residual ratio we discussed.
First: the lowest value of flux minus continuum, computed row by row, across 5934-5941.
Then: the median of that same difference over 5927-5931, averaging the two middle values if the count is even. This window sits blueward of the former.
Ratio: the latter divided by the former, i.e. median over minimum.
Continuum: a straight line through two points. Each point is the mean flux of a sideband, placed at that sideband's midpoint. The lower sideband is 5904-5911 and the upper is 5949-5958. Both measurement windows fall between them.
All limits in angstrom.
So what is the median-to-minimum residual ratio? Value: 1.0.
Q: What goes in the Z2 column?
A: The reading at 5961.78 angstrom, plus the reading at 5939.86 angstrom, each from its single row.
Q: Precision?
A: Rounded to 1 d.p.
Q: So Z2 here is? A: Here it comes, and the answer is 9.9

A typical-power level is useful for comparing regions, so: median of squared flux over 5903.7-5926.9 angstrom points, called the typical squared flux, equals 22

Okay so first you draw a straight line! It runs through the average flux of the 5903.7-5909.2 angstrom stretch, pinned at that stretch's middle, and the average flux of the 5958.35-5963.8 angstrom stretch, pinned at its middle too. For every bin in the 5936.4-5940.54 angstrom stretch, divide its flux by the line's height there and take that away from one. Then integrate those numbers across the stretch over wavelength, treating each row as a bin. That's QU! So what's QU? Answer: -0.23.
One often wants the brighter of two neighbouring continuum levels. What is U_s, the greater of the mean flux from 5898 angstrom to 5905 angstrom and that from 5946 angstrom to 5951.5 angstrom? 4.80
